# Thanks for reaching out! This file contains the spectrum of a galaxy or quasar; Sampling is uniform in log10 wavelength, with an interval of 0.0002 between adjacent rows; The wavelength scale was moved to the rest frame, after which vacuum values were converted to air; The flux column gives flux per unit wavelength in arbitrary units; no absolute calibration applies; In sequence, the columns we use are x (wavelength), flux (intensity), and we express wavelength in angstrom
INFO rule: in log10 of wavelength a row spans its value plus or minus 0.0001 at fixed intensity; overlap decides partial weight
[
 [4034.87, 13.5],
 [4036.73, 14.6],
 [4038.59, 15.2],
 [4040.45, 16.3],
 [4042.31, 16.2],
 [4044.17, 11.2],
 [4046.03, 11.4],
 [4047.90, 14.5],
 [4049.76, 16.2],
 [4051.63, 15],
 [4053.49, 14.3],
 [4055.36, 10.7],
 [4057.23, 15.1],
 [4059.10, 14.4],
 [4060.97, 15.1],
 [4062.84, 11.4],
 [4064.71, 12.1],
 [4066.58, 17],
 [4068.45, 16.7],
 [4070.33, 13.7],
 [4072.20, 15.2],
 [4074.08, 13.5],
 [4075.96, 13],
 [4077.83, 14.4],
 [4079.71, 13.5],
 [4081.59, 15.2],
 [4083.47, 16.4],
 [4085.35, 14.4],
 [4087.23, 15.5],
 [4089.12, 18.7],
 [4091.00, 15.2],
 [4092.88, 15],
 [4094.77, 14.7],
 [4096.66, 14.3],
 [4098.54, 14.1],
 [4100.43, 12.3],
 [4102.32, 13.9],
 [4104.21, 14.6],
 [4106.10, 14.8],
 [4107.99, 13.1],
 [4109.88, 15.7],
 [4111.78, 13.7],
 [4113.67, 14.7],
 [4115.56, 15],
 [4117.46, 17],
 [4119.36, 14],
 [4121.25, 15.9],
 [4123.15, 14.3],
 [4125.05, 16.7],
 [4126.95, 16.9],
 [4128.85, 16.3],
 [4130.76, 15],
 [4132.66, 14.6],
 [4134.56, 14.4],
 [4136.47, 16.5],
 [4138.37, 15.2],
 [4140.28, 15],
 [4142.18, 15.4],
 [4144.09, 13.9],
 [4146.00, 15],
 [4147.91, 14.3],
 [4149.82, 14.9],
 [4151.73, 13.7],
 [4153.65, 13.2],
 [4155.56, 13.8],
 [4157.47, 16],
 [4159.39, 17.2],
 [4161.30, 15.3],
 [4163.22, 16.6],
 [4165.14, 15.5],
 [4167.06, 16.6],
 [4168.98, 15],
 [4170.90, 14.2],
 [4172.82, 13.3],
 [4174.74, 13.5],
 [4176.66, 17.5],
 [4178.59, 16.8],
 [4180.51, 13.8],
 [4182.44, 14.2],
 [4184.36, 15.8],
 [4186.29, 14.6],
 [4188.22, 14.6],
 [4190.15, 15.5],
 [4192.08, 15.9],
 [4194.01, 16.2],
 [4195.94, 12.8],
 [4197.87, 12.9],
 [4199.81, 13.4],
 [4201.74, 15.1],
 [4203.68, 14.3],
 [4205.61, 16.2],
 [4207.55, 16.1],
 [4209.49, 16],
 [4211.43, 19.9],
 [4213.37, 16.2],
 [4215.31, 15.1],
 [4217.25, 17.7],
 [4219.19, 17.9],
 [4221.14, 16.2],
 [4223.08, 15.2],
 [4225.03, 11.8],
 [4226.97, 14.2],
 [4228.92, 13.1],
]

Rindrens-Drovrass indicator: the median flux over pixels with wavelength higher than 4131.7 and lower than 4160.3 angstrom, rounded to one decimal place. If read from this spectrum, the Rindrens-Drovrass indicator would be 14.9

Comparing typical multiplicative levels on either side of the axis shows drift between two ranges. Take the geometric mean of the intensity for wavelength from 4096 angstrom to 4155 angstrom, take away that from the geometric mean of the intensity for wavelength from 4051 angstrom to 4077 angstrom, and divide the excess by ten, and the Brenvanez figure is -0.078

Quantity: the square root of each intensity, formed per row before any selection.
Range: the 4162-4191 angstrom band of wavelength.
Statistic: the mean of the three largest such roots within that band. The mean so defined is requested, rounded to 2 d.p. 4.12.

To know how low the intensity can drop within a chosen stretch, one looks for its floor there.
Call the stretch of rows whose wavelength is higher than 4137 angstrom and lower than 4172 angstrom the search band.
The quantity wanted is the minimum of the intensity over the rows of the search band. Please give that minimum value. 13.2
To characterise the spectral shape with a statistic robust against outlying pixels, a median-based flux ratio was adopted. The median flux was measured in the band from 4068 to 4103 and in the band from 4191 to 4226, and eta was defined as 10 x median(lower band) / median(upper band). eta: 9.0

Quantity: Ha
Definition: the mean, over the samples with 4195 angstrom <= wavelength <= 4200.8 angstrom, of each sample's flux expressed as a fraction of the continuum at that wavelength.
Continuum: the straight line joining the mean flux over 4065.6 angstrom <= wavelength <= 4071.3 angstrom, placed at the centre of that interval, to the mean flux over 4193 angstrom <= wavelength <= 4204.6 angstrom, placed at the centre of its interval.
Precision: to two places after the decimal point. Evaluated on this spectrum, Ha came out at 0.92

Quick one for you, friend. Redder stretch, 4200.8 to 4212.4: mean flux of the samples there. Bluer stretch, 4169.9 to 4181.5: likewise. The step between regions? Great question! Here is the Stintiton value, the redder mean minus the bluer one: 1.4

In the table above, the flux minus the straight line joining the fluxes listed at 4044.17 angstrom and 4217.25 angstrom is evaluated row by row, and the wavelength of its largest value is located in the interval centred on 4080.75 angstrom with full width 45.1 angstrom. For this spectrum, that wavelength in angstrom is 4089.12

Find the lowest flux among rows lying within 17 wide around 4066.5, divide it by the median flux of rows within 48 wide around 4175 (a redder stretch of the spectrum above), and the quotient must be 0.76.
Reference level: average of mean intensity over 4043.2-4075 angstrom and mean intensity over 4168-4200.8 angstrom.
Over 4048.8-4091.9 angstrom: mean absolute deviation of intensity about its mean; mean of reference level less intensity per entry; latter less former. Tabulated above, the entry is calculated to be -1.66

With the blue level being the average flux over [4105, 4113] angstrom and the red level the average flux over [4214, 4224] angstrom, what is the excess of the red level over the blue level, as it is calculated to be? 2.1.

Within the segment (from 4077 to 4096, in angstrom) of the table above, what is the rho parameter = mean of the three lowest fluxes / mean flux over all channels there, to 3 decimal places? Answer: 0.922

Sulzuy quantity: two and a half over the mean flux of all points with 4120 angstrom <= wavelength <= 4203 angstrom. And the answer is 0.166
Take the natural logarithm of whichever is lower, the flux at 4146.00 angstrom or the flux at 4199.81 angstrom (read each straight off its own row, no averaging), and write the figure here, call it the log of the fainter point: 2.60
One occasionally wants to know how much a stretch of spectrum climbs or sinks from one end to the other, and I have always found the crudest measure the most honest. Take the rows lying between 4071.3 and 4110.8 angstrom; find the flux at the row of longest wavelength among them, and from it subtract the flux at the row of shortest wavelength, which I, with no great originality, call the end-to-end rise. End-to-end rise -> 0.5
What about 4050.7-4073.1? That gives 0.2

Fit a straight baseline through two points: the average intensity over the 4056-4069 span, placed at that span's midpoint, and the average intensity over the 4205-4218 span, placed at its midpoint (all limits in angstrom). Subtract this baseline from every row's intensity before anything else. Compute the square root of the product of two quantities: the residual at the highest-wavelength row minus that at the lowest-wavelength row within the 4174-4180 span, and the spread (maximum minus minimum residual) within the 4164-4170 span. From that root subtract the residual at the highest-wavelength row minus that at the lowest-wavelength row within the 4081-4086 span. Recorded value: 3.2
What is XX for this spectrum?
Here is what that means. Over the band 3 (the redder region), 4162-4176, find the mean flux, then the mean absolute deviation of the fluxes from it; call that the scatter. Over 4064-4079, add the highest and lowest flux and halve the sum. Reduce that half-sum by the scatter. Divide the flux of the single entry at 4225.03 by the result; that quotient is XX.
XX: 0.88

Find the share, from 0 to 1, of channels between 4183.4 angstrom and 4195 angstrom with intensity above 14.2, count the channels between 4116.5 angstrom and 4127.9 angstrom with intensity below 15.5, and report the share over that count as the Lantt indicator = 0.50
